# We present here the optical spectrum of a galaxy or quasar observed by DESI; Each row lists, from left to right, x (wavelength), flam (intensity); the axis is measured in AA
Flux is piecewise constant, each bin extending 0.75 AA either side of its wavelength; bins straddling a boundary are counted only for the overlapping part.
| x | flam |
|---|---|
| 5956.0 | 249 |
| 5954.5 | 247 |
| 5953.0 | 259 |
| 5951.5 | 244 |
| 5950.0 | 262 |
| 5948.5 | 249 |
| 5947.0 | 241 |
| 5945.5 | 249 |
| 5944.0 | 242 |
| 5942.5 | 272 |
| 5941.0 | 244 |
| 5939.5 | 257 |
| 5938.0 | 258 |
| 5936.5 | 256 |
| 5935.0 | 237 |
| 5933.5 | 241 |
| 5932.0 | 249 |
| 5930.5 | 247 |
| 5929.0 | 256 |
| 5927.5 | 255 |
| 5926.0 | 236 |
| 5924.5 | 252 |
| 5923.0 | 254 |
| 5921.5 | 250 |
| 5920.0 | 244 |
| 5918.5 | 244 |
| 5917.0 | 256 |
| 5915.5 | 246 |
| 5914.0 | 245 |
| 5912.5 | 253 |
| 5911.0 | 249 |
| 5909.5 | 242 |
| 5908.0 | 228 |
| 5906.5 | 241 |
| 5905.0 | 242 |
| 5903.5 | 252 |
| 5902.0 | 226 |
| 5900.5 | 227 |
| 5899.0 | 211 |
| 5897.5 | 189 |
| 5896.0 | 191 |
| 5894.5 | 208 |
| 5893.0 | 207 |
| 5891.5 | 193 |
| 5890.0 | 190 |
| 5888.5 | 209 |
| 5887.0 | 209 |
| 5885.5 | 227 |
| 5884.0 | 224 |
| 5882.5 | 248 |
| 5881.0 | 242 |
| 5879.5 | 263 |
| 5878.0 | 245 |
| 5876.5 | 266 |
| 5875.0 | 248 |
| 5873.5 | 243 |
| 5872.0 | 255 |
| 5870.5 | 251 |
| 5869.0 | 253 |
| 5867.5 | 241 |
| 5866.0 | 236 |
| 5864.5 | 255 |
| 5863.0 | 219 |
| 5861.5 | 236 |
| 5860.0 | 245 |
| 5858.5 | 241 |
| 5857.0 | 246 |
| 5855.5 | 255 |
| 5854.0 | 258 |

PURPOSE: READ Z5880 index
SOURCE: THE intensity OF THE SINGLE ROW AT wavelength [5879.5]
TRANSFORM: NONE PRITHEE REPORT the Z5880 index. 263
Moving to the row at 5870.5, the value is 251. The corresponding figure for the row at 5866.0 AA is 236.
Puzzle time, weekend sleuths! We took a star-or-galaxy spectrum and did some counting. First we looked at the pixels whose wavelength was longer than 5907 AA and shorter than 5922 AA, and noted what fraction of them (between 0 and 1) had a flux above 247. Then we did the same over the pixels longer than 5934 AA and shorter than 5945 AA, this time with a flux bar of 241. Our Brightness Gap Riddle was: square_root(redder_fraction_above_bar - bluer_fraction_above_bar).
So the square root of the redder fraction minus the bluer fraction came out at 0.68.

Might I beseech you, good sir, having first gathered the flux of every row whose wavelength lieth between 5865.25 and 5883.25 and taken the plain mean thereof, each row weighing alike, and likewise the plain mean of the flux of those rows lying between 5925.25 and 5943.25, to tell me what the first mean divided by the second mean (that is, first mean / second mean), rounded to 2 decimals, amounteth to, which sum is 0.99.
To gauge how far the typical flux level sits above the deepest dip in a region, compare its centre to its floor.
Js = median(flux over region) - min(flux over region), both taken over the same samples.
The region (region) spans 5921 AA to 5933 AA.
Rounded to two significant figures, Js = 15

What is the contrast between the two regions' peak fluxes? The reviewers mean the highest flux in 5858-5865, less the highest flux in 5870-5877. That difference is -11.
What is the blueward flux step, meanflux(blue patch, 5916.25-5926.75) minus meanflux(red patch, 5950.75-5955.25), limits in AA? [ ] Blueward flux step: -2.0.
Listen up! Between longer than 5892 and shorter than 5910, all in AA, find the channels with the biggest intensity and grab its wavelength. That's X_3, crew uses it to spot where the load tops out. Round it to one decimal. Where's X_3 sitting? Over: 5903.5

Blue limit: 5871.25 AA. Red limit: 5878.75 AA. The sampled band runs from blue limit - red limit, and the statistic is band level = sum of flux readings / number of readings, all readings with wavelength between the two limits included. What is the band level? 251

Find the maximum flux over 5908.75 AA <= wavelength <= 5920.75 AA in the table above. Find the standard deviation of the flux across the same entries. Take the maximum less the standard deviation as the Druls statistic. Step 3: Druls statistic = 251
